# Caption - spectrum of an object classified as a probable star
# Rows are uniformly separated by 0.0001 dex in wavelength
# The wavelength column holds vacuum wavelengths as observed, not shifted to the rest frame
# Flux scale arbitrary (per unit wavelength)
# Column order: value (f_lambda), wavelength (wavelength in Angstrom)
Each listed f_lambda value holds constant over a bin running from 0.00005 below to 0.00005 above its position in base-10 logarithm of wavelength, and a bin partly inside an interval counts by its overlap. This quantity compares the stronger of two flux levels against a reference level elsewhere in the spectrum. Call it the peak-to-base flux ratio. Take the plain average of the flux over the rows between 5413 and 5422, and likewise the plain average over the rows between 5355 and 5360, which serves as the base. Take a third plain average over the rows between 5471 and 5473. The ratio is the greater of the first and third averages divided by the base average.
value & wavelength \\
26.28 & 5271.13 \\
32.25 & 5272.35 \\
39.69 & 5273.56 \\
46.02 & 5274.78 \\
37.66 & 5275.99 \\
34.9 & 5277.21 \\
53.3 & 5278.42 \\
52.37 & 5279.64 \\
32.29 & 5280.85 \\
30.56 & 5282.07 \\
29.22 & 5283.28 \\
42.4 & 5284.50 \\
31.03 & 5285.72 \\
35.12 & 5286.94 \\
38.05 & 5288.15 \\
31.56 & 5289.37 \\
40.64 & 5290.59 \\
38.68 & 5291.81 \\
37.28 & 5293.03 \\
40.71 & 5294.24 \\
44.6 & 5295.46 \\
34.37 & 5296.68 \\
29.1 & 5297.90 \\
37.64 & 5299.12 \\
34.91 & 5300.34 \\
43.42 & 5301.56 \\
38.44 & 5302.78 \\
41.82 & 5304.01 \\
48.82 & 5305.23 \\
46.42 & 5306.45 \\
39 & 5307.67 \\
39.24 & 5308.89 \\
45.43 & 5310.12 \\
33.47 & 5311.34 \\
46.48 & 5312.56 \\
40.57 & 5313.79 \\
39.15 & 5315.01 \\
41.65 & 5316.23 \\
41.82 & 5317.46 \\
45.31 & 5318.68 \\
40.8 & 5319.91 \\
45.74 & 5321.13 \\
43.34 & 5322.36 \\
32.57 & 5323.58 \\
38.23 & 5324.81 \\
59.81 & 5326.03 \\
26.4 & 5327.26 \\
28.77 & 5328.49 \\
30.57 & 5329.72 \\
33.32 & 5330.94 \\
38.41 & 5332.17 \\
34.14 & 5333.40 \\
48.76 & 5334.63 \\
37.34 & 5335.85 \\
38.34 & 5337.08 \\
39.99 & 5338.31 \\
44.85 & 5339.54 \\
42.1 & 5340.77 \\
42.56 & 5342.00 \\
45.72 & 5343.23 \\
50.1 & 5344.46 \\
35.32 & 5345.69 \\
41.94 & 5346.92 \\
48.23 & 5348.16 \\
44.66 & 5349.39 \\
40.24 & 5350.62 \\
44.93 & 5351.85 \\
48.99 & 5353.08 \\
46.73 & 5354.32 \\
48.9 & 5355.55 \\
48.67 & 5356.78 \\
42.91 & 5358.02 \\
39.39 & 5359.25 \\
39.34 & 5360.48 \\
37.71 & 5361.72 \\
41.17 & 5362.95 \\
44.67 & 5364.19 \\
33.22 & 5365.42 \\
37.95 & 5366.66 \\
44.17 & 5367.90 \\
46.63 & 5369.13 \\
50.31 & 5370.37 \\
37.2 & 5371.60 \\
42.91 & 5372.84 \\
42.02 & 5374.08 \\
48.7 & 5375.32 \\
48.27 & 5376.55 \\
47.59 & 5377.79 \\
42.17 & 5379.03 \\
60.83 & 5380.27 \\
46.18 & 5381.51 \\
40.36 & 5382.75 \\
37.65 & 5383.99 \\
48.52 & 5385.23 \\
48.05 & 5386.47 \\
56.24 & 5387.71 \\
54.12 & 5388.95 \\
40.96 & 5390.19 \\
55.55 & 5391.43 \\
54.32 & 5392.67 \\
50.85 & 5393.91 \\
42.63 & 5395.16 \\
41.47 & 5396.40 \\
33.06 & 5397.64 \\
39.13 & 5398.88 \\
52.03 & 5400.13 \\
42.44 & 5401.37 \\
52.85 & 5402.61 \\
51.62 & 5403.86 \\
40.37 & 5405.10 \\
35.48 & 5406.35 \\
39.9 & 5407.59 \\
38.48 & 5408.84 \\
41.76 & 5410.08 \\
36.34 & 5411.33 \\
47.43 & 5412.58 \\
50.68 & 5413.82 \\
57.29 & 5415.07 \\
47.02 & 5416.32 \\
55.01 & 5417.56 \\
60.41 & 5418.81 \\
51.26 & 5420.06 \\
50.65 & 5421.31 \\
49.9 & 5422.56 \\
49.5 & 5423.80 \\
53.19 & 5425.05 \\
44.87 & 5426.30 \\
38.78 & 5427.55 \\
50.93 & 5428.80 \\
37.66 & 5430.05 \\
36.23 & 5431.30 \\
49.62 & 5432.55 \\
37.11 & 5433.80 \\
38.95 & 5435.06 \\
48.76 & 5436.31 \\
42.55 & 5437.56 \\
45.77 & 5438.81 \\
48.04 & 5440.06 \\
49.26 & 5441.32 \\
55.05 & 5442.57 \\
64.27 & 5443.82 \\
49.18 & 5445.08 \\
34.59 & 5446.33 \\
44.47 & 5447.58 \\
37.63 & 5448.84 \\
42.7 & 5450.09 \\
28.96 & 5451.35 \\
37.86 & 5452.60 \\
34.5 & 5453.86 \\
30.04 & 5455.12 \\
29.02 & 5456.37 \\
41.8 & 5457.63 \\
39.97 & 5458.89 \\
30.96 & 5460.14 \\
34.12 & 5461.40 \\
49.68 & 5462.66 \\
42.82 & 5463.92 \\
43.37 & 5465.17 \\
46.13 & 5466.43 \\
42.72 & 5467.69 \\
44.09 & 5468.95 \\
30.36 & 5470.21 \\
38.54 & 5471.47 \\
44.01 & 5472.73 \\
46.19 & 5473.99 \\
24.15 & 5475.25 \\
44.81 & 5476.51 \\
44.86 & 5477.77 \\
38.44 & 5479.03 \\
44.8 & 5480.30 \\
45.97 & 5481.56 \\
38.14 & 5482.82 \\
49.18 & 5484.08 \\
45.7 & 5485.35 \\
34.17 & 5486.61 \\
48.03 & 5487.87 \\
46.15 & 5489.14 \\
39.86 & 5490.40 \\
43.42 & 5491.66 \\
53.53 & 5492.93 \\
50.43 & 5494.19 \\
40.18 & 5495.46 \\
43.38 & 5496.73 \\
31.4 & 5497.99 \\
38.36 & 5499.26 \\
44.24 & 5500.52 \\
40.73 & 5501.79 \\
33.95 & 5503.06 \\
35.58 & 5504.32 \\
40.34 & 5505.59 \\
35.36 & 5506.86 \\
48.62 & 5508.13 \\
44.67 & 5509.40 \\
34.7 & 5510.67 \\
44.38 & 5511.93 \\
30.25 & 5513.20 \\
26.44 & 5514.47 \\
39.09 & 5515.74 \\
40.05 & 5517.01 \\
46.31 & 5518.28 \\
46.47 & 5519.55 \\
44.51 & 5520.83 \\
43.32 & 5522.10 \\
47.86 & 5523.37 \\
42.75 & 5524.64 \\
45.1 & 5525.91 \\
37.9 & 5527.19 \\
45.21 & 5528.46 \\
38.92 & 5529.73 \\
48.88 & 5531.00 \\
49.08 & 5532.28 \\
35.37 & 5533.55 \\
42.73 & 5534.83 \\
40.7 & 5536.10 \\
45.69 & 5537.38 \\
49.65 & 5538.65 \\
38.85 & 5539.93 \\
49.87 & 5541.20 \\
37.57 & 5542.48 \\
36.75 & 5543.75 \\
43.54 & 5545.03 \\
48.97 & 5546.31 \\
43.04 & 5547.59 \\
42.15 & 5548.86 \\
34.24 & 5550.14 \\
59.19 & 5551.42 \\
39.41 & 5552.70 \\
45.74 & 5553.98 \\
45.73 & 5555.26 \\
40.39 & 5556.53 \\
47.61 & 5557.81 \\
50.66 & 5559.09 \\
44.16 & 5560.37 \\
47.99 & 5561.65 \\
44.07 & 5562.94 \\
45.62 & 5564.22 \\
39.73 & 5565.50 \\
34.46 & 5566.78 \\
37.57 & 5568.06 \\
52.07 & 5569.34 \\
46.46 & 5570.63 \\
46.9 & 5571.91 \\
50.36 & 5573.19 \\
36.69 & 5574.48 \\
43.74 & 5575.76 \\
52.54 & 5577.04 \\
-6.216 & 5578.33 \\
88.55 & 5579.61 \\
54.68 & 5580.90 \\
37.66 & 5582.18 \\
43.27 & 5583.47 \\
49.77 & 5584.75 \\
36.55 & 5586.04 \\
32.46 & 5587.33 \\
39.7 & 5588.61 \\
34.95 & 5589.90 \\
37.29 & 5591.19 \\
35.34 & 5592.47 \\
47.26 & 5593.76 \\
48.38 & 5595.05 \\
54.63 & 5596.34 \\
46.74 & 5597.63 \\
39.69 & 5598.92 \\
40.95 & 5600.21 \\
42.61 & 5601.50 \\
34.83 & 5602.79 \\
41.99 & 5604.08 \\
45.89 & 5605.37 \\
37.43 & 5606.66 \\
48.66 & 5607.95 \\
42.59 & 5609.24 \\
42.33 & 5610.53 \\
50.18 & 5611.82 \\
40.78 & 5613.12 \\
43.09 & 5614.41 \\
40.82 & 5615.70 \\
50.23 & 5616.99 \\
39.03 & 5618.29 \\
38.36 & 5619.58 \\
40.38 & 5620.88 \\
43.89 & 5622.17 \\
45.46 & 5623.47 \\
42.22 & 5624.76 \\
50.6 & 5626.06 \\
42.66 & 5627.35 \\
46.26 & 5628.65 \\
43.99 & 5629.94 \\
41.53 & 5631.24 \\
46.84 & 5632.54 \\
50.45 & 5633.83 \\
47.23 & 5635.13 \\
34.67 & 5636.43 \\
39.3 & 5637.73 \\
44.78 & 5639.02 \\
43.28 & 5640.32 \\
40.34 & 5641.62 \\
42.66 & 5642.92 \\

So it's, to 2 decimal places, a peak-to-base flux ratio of 1.18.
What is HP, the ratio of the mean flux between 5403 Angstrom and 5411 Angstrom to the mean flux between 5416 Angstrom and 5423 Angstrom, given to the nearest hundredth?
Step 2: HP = 0.79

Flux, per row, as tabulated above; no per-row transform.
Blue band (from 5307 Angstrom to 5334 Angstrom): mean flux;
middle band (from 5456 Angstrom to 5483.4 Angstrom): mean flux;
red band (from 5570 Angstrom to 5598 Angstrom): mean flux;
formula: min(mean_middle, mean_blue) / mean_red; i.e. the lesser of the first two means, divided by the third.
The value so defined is 0.90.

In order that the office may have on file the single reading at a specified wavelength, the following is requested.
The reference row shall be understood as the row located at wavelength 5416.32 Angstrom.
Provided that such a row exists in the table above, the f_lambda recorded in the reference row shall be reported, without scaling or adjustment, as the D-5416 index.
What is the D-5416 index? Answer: 47.02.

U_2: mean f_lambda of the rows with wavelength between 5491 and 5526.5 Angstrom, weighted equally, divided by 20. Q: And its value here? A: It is 2.06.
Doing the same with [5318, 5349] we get 2.03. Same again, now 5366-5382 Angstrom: 2.29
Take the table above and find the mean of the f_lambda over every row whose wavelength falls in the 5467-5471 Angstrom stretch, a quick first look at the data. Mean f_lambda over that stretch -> 39.1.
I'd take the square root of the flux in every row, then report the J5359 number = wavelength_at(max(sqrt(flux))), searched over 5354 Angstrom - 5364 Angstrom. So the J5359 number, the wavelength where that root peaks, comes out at 5355.55 Angstrom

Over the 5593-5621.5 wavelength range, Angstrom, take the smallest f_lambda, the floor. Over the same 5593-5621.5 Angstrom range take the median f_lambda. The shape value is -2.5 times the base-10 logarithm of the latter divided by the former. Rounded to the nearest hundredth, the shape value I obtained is -0.22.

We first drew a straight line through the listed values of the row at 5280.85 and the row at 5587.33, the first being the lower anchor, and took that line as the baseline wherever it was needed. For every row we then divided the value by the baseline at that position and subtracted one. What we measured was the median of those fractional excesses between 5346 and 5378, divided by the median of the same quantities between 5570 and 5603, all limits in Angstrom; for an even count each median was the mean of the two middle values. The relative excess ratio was 1.16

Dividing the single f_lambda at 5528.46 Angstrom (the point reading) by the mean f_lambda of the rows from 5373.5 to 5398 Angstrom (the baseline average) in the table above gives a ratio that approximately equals 1.0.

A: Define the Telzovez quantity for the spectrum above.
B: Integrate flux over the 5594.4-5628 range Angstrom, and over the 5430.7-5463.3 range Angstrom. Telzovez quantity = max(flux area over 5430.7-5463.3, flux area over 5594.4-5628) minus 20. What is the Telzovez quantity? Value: 1446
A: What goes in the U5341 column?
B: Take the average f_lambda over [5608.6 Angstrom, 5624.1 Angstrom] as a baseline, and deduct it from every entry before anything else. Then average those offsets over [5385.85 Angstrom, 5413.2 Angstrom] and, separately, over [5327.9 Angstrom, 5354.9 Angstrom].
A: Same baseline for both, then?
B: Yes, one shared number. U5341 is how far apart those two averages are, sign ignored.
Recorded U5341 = 4.0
